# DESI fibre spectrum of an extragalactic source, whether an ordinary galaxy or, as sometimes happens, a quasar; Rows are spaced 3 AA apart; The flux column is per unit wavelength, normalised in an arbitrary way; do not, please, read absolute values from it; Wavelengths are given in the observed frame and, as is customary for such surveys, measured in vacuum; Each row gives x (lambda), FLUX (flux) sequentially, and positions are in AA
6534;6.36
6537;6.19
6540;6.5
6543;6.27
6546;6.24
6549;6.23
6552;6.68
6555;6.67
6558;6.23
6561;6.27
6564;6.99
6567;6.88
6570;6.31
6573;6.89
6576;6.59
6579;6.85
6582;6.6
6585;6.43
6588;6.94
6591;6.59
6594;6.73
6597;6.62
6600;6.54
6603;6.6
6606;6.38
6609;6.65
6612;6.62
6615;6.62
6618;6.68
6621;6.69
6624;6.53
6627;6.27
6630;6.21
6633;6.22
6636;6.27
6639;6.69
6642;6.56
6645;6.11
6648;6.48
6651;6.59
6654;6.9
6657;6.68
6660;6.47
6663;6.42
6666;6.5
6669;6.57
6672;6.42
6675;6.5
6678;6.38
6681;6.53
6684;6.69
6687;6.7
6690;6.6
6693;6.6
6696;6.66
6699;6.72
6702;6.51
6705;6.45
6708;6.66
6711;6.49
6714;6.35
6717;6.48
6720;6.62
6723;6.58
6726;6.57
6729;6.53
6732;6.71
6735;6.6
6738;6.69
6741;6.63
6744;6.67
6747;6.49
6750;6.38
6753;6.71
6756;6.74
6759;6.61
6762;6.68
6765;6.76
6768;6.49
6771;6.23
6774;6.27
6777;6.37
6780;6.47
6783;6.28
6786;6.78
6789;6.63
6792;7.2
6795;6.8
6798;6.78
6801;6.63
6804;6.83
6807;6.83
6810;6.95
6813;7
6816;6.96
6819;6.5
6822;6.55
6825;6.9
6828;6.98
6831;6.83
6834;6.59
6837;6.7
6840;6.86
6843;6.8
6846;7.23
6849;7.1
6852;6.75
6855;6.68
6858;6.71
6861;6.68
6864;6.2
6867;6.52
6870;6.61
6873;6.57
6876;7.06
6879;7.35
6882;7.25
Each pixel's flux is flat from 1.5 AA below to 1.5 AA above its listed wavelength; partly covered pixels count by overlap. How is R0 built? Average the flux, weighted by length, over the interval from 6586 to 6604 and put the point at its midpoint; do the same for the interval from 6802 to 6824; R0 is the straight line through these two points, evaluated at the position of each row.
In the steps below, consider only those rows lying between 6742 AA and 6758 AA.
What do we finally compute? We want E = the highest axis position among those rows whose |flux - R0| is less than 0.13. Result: 6756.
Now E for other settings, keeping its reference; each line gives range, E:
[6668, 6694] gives 6693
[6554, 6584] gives 6582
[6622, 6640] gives 6639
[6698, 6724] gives 6720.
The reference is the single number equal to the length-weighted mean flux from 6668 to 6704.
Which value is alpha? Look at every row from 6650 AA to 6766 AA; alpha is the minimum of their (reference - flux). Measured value -0.33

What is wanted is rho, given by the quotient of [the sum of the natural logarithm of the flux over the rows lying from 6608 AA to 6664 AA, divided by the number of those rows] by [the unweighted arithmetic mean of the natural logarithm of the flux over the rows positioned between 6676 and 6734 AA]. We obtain 0.99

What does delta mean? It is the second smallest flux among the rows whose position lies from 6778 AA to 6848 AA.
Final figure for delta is 6.47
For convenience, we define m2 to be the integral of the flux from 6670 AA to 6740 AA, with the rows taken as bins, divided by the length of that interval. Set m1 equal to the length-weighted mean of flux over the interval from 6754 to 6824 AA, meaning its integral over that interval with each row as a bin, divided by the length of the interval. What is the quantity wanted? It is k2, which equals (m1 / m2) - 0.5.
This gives 0.515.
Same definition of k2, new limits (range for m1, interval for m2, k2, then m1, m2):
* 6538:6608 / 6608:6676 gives 0.509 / 6.56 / 6.51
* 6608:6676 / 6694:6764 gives 0.487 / 6.51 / 6.59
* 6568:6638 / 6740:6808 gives 0.491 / 6.56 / 6.62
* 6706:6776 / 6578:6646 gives 0.503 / 6.56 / 6.54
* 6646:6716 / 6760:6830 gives 0.480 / 6.56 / 6.69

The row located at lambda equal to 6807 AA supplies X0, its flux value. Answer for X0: 6.83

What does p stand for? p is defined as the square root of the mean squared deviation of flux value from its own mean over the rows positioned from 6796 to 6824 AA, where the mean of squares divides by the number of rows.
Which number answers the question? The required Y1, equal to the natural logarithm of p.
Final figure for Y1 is -1.76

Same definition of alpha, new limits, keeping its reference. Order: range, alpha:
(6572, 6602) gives -0.37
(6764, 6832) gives -0.63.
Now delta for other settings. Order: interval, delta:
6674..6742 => 6.38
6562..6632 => 6.27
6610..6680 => 6.21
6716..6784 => 6.27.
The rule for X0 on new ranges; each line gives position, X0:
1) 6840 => 6.86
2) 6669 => 6.57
